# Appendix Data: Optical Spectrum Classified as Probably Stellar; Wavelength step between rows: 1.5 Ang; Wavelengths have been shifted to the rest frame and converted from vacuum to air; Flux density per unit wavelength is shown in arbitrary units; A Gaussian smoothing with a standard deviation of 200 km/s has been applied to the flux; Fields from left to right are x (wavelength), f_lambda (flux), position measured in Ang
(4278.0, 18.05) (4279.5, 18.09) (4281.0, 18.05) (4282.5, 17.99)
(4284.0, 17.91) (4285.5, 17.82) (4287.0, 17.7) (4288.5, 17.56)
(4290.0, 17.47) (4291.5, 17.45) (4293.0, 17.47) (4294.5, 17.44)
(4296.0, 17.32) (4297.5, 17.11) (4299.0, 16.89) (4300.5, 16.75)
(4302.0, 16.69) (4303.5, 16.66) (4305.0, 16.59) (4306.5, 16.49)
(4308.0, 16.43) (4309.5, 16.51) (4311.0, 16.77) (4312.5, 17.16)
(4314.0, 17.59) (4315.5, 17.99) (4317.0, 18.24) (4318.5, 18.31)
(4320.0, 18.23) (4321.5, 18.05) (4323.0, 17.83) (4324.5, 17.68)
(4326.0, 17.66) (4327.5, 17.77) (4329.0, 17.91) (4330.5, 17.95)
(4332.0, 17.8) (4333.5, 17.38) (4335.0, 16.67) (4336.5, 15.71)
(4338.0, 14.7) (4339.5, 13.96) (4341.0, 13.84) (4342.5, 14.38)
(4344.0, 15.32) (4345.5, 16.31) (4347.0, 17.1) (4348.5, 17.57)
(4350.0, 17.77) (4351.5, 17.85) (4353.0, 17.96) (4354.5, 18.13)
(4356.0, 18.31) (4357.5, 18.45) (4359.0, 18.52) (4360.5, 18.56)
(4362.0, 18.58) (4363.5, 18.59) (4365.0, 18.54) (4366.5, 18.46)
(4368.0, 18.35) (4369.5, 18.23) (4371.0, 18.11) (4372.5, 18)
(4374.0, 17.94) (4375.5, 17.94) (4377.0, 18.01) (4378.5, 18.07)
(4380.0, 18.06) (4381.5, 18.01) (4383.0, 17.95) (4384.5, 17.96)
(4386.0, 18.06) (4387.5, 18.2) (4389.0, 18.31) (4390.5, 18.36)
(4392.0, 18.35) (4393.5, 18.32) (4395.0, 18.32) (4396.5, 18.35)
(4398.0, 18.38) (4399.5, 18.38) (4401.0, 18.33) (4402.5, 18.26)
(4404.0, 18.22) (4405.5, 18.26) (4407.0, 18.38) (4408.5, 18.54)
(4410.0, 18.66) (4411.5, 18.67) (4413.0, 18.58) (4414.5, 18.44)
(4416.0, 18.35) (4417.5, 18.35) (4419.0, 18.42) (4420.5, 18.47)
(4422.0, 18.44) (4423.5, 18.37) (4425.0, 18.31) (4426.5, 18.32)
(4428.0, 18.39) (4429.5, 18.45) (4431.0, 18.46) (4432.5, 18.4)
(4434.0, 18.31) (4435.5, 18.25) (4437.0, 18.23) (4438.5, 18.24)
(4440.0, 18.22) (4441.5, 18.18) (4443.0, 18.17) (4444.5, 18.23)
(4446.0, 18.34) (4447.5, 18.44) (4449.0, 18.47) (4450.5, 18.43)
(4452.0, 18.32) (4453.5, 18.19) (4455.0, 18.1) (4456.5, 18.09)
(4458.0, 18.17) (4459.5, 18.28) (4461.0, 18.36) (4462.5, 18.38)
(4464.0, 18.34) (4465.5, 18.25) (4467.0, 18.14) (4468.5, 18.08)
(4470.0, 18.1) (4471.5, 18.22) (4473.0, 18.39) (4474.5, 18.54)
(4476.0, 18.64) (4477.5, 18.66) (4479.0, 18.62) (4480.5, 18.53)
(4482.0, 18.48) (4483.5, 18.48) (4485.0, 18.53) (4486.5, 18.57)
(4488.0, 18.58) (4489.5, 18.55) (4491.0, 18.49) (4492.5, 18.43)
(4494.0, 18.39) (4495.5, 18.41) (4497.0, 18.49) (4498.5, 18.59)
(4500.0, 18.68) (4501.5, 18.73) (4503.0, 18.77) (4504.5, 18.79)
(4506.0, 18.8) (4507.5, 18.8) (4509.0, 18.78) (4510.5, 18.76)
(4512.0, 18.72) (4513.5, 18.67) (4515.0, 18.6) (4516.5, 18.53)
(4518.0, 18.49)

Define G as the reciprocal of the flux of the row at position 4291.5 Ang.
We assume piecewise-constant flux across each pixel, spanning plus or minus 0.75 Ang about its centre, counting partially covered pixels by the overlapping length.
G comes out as 0.0573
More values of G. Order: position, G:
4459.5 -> 0.0547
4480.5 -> 0.0540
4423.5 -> 0.0544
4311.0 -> 0.0596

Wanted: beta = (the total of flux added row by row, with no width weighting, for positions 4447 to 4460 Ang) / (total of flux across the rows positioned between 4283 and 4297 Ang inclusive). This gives 1.04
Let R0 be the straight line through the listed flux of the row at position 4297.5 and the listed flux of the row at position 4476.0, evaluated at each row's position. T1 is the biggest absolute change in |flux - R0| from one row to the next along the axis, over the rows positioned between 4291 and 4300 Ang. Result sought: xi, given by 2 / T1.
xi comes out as 9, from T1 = 0.23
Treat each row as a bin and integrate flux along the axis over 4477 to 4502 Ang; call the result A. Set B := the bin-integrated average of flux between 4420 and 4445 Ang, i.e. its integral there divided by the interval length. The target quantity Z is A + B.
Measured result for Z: 482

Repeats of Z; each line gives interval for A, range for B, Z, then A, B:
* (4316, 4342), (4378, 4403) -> 461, 443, 18.2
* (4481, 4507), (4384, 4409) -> 501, 483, 18.3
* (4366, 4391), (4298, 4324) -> 470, 453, 17.2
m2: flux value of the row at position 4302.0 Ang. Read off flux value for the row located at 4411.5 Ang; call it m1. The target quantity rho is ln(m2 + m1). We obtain 3.57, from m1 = 18.67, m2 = 16.69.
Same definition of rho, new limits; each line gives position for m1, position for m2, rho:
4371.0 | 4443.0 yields 3.59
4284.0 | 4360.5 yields 3.60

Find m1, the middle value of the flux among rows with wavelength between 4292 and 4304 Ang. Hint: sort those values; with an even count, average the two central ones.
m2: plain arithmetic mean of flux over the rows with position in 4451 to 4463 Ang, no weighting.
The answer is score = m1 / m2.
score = 0.93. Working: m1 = 17.0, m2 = 18.2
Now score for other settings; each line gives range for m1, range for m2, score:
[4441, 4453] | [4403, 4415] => 0.99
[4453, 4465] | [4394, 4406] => 1.00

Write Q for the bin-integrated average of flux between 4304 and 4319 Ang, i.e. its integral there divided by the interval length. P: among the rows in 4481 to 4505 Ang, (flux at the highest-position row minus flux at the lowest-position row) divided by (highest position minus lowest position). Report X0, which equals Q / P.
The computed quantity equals 1247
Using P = 0.014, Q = 17.2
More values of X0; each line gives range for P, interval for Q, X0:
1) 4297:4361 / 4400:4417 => 801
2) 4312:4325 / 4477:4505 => 428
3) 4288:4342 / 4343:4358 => -246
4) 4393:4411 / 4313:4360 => 835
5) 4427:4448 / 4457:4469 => 7118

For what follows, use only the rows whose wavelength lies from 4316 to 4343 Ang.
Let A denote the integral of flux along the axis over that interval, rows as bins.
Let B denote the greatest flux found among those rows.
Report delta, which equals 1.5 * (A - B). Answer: 658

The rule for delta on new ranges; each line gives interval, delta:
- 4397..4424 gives 718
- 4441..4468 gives 712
